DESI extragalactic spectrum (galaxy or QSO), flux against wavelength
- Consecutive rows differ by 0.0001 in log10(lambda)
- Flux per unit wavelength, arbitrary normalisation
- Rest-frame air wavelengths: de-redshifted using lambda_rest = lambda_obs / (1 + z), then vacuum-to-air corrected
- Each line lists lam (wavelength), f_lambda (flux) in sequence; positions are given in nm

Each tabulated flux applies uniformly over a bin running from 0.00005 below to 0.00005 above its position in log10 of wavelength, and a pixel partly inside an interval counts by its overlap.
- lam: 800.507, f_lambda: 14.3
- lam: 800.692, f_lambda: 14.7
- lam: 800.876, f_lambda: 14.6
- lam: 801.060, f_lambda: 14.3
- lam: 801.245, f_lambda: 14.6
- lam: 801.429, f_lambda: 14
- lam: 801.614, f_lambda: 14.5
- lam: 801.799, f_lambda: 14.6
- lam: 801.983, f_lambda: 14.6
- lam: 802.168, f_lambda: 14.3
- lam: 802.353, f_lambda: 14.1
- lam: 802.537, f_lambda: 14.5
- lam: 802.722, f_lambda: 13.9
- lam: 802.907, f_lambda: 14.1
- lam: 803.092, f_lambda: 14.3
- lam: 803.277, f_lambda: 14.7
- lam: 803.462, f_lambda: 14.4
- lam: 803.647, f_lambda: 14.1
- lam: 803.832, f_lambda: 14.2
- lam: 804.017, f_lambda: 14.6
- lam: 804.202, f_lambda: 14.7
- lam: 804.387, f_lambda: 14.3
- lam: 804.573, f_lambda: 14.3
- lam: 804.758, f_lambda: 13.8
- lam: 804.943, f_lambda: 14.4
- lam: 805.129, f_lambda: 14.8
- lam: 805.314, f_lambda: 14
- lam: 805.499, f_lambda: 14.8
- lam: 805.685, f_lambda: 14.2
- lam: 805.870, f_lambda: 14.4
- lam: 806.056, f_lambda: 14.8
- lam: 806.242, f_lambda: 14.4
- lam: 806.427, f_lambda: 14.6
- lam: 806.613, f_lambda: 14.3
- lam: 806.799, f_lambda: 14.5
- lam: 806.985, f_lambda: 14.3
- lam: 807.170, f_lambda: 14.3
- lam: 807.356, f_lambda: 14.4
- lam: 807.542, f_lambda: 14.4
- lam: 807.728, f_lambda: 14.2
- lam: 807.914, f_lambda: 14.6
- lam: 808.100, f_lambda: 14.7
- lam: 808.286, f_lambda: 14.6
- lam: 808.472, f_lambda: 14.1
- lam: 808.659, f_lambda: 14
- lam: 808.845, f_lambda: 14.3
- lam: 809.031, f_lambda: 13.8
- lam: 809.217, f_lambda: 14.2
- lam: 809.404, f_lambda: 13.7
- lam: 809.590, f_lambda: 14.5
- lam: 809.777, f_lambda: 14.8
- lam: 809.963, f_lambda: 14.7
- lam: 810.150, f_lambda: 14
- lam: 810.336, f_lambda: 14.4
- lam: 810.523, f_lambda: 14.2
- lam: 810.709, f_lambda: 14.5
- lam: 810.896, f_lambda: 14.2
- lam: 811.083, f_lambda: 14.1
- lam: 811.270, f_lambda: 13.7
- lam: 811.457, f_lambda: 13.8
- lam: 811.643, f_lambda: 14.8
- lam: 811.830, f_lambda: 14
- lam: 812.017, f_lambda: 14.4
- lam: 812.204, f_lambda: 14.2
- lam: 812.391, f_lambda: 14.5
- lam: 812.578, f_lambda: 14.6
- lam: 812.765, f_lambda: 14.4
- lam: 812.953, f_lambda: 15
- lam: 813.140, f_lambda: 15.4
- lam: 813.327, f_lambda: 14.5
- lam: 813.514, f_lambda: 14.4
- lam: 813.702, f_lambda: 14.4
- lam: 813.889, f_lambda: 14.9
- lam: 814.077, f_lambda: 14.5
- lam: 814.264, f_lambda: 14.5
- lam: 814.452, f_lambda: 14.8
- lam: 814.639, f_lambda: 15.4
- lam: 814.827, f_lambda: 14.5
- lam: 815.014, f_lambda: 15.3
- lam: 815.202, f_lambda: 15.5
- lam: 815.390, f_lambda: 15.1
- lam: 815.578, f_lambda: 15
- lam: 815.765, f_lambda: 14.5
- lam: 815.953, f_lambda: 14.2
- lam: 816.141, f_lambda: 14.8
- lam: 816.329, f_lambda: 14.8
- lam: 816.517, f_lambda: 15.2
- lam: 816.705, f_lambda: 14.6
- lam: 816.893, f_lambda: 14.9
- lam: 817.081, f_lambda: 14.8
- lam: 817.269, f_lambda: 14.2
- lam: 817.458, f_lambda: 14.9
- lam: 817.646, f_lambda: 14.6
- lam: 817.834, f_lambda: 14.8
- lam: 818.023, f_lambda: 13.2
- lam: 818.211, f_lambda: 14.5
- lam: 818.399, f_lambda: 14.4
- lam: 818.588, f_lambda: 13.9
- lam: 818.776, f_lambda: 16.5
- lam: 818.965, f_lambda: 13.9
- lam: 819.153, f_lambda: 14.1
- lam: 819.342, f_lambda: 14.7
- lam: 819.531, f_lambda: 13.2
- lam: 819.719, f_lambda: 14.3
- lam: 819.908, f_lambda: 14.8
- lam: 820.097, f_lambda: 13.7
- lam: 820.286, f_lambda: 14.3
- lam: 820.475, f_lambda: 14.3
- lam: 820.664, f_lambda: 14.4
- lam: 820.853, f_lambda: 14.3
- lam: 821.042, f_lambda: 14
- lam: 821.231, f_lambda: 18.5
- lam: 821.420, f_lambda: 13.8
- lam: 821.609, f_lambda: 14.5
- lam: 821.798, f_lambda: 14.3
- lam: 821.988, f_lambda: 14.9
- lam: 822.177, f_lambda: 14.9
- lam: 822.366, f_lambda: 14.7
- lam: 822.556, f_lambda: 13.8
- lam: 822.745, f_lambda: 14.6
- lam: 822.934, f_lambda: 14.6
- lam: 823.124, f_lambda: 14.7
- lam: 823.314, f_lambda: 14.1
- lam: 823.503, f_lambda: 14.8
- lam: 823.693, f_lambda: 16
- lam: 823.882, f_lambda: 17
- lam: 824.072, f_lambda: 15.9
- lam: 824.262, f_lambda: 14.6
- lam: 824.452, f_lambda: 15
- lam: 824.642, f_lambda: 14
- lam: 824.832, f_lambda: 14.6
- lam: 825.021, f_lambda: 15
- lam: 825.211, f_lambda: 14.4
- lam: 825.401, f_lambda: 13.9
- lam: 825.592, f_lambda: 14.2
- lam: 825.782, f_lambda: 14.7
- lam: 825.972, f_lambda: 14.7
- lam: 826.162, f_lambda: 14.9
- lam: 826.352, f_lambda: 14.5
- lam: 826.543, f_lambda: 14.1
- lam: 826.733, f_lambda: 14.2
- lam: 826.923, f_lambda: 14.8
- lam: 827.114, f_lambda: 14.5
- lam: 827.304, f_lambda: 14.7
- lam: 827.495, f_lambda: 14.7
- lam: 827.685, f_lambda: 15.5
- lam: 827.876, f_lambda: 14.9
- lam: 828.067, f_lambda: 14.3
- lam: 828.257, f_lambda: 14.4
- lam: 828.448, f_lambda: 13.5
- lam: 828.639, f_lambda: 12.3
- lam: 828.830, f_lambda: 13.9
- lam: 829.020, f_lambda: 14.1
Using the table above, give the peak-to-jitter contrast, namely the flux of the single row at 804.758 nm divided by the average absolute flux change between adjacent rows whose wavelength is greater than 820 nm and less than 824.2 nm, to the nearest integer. 16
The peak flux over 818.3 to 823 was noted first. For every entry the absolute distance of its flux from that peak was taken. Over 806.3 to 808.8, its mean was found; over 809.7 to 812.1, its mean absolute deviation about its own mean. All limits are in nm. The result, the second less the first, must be -3.82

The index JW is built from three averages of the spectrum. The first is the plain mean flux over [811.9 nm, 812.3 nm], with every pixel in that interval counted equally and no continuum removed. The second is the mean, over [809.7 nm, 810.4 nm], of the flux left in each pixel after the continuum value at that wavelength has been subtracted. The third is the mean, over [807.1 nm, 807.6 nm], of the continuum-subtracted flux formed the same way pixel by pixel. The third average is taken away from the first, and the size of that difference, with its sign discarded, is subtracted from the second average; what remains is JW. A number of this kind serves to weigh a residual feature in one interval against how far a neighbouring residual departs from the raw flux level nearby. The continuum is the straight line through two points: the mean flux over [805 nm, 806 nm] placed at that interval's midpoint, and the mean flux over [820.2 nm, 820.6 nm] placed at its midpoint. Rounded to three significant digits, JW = -14.3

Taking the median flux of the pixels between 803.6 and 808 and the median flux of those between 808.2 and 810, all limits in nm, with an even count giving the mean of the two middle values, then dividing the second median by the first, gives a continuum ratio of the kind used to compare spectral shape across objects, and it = 0.99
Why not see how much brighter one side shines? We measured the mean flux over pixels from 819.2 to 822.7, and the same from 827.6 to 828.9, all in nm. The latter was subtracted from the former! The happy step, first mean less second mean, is 0.4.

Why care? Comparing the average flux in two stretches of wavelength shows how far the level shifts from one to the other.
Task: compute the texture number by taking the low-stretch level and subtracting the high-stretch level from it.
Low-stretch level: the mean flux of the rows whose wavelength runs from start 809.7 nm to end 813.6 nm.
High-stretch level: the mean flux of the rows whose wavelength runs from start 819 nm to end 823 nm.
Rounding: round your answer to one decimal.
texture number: -0.1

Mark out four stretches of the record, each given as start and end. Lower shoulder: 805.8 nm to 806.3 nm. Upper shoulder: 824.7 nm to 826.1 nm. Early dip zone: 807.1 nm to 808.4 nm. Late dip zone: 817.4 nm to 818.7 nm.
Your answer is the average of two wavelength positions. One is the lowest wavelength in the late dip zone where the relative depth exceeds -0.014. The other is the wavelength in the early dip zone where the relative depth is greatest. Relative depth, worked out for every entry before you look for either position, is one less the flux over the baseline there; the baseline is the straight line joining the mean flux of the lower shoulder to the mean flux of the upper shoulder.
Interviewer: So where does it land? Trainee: 812.69 nm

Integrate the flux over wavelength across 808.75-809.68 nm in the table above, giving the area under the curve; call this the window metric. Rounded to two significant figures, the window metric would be 13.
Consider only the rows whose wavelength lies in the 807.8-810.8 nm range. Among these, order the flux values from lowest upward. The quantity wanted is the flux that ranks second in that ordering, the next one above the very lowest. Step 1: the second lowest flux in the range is 13.8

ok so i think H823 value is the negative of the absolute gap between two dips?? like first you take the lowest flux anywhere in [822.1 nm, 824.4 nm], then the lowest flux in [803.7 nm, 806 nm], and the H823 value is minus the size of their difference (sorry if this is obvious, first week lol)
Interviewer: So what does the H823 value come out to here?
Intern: 0.00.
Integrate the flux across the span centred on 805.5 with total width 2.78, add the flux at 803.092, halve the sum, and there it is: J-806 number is 27.2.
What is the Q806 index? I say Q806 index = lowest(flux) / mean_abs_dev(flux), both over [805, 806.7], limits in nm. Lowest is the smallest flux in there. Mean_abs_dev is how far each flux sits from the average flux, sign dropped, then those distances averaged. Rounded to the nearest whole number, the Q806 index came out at 58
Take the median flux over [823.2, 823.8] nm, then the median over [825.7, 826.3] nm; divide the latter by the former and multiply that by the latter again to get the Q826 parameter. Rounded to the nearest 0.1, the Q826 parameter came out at 14.6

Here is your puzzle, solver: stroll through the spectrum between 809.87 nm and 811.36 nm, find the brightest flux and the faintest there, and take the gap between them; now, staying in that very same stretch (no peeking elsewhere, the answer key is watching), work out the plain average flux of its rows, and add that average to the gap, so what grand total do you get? 15.2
